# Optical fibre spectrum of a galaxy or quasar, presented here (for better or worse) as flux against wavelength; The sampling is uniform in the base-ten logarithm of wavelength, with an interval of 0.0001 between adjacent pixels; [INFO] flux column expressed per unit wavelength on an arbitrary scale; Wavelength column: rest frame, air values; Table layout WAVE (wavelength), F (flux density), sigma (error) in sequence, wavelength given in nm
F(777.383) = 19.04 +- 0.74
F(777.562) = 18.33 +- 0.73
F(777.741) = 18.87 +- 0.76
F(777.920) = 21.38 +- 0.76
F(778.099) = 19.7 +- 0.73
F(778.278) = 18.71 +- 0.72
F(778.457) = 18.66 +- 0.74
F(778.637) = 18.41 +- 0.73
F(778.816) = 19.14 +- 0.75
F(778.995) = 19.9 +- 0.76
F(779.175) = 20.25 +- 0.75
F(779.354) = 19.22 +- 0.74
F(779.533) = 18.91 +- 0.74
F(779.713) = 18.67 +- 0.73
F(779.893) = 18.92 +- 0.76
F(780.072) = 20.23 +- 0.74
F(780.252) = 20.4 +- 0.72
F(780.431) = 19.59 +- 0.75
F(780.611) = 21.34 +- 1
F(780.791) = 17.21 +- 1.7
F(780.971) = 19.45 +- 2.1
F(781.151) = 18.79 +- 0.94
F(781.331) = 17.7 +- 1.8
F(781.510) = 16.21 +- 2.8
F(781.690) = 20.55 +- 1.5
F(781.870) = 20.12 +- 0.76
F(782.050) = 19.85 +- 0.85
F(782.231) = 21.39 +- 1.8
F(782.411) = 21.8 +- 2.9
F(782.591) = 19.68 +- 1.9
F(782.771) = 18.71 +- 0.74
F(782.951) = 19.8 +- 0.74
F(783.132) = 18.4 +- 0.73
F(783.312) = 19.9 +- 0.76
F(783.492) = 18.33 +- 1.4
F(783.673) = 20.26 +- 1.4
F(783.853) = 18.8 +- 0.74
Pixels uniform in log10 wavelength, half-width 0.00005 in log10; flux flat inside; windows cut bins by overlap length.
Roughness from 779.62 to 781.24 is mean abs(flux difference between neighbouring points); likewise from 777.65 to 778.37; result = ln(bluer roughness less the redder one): -1.2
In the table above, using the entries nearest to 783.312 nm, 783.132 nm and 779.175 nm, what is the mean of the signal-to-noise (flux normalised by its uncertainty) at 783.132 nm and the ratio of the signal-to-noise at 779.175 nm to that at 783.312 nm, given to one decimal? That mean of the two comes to 13.1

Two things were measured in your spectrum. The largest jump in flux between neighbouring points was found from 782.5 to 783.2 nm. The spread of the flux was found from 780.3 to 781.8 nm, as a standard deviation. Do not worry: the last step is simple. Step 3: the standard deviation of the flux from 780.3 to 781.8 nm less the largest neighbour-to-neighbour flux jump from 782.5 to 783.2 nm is 0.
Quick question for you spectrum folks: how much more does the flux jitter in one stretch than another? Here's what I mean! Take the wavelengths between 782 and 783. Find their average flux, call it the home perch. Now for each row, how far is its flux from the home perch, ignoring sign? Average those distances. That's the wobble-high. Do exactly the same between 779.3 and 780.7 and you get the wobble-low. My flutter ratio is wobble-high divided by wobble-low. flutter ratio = 1.2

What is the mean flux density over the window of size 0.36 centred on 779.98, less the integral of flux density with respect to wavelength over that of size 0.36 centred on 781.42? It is 13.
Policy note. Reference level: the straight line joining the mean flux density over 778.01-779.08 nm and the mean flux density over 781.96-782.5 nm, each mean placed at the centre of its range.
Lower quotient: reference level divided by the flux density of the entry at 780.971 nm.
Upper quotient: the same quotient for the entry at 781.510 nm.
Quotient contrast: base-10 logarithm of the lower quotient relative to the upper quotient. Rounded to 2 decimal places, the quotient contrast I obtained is -0.09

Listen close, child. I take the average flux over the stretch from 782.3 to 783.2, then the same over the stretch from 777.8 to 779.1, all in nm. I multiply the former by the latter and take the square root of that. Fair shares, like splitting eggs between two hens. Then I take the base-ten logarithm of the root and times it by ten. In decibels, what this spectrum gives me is 12.9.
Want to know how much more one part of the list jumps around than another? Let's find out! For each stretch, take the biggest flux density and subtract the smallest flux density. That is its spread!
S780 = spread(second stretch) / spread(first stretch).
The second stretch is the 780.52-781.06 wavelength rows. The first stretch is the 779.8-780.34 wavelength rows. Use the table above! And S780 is 2.8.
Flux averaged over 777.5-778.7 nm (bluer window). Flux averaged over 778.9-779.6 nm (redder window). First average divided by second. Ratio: 0.98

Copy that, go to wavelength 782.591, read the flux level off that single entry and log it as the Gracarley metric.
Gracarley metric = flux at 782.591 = 19.68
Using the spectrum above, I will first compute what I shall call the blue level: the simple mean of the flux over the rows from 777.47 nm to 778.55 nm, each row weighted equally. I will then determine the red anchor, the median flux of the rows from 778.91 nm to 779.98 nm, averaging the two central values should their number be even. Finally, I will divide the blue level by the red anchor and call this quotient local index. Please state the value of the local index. 1.01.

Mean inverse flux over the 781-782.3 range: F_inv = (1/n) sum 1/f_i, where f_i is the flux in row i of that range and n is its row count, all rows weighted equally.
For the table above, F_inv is 0.0524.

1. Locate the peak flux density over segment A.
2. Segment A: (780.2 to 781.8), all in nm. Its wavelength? 780.611 nm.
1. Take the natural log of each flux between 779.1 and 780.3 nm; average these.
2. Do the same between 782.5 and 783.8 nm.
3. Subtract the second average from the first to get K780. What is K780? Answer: 0.01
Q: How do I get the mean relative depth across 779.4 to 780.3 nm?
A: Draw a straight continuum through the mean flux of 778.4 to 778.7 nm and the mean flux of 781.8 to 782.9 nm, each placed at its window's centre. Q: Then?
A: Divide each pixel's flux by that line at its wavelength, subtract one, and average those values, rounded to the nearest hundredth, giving 0.01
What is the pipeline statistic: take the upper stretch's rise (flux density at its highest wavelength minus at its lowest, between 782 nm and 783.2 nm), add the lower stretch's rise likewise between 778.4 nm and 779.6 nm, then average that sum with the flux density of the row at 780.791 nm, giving 8.0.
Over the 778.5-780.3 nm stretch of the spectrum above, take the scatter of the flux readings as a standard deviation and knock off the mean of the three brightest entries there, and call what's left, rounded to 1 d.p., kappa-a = -19.6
